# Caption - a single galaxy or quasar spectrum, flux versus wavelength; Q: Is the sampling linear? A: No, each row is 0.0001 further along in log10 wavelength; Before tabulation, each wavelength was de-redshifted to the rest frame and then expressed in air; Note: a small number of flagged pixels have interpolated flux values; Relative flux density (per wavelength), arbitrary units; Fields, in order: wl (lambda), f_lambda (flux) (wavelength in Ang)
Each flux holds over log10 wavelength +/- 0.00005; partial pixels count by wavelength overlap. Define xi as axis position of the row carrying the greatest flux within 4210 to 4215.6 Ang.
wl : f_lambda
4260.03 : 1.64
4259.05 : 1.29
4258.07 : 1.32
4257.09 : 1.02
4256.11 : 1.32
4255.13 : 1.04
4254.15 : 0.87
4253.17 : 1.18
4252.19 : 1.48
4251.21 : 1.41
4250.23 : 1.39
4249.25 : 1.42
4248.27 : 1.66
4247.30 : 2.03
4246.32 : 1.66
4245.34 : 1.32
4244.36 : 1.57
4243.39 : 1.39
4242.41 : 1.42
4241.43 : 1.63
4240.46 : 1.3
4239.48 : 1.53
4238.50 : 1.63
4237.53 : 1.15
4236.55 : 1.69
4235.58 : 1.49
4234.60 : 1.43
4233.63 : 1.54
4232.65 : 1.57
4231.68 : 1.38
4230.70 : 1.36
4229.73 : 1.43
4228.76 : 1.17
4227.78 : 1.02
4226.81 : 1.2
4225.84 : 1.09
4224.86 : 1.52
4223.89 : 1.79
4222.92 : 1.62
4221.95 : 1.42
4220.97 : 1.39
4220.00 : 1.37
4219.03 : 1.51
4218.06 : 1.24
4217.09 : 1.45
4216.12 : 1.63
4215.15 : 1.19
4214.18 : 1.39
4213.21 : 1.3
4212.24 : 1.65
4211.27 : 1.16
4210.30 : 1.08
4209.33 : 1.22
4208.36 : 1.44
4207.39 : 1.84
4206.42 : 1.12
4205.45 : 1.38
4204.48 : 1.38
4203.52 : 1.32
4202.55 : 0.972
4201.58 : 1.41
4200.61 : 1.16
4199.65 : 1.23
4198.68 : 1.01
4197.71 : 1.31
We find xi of 4212.24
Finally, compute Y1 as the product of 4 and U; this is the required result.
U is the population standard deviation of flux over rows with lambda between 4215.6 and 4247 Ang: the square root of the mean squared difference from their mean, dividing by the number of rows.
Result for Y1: 0.724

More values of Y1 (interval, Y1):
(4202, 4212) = 0.928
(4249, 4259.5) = 0.748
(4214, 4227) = 0.746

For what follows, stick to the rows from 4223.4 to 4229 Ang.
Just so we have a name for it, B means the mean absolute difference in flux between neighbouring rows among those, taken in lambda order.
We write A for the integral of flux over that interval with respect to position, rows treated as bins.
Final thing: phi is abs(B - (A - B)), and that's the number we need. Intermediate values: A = 7.3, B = 0.228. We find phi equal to 6.8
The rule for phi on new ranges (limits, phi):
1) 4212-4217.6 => 7.5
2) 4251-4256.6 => 6.3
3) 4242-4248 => 9.0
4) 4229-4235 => 8.5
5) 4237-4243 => 8.1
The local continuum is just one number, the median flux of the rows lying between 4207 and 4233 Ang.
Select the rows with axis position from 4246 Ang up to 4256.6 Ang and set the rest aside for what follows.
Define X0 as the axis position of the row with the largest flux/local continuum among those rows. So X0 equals 4247.30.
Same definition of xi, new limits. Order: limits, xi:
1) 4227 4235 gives 4232.65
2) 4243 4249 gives 4247.30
